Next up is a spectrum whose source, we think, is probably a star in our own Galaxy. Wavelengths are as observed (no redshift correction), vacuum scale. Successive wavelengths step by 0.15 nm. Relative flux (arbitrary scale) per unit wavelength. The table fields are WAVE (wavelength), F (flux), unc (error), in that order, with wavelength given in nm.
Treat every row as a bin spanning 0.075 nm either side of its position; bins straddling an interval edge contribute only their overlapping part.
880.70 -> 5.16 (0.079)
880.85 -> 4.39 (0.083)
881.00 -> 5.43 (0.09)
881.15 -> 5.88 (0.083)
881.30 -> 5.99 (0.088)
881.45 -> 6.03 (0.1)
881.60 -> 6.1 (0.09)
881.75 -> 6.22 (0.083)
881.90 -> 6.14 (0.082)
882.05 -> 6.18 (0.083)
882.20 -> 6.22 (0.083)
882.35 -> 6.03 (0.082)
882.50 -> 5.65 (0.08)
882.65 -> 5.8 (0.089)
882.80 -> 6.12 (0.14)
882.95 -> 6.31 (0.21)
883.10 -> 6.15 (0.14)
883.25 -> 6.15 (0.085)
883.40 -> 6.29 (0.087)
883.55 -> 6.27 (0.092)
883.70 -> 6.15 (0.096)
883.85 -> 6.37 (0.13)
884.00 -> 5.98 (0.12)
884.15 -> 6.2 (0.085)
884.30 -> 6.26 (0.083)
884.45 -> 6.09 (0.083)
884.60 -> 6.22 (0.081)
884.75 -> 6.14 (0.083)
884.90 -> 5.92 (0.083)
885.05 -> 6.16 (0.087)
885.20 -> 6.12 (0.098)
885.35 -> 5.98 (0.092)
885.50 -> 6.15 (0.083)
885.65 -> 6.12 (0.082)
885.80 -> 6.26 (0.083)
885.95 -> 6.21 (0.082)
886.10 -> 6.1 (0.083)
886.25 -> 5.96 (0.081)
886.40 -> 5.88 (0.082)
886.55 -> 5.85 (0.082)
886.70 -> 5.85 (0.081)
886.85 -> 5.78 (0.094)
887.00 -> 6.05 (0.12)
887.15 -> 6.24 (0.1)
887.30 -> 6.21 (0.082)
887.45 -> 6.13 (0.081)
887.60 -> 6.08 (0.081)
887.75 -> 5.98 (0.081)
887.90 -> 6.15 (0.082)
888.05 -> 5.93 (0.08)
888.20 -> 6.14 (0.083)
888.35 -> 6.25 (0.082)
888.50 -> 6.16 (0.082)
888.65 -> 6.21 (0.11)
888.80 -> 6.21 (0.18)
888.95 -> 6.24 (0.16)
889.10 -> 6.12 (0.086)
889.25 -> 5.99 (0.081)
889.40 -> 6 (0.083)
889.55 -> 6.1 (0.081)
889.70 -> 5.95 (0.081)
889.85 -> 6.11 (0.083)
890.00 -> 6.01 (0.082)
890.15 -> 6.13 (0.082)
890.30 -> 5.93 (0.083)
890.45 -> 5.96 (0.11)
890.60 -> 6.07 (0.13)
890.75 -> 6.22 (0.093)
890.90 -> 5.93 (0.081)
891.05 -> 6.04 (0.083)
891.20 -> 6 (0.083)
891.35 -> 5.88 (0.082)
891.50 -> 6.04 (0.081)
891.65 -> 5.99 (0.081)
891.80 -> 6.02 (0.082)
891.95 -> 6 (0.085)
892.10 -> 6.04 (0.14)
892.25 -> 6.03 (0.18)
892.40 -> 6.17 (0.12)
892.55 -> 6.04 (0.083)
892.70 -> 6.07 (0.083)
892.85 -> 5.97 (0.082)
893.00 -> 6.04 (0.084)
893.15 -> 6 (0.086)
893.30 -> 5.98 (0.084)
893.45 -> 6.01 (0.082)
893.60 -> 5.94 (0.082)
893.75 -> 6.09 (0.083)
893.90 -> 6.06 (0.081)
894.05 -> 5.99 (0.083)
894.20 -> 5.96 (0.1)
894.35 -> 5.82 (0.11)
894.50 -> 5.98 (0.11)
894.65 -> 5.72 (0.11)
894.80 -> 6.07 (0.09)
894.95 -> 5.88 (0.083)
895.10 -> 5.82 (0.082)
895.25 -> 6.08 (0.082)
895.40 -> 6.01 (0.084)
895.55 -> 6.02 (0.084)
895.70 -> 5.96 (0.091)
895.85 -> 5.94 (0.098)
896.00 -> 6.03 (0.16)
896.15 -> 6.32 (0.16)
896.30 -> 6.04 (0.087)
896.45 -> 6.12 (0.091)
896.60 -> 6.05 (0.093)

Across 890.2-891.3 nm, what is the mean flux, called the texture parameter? 6.02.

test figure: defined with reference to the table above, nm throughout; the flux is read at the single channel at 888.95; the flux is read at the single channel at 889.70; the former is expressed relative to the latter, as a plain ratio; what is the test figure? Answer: 1.05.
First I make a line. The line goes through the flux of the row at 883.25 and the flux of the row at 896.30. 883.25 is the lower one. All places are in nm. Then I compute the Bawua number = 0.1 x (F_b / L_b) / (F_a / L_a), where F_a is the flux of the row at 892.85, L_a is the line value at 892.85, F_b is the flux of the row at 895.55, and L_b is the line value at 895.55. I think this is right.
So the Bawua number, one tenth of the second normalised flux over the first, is 0.101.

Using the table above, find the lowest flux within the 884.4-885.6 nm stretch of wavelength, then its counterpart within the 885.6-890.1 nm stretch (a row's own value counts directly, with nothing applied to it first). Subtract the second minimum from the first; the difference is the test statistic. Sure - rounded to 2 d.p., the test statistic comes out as 0.14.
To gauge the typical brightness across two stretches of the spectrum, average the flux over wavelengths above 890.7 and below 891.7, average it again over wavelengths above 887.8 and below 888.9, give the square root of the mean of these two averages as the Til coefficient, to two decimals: 2.47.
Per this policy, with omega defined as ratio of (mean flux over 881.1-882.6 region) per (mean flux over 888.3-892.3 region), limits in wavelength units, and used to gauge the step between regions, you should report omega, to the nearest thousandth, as 0.997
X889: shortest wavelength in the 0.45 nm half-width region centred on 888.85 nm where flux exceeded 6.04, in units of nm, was 888.50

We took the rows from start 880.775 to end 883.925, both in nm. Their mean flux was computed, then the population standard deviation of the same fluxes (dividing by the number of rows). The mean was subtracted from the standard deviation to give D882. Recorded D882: -5.57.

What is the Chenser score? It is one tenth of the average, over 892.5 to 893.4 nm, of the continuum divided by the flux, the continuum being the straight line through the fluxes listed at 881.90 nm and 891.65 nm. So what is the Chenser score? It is 0.099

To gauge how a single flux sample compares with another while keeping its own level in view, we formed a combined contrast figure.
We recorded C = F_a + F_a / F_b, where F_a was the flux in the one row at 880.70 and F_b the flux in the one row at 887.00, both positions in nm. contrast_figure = 6.0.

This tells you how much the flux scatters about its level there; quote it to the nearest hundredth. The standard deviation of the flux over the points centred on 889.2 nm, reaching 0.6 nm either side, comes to 0.11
